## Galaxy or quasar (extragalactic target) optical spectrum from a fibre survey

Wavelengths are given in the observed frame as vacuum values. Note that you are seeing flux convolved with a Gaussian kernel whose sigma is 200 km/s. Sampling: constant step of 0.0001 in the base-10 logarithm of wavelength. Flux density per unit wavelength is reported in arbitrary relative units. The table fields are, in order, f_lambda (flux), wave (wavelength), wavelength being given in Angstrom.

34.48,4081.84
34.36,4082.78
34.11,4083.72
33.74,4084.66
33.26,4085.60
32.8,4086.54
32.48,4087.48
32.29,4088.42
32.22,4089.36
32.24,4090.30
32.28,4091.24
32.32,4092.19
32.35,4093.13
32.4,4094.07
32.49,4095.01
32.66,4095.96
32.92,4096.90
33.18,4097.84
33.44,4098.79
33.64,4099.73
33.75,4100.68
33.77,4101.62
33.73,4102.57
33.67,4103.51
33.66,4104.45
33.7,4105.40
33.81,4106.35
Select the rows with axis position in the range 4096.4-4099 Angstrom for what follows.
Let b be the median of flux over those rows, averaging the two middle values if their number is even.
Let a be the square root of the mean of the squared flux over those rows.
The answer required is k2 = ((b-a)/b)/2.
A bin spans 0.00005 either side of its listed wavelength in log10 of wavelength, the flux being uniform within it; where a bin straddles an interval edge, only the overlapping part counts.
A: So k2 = 0.0000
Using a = 33.2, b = 33.2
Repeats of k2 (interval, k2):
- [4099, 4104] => 0.0003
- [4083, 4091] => -0.0040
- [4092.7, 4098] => -0.0014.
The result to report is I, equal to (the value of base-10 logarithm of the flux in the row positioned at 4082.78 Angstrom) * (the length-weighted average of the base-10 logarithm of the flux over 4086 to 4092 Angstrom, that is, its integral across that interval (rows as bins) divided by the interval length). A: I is 2.32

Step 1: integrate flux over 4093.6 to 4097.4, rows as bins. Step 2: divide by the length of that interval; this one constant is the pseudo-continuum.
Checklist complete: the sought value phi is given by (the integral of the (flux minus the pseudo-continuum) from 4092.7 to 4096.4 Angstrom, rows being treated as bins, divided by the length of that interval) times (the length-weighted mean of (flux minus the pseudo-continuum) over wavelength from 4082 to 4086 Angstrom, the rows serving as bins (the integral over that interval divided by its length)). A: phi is -0.23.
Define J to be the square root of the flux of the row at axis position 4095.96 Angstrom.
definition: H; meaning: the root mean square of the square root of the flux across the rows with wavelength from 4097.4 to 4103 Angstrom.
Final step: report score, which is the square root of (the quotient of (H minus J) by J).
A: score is 0.119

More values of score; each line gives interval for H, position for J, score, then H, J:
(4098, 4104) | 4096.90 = 0.106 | 5.80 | 5.74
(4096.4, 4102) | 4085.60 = 0.053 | 5.78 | 5.77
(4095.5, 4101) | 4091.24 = 0.123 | 5.77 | 5.68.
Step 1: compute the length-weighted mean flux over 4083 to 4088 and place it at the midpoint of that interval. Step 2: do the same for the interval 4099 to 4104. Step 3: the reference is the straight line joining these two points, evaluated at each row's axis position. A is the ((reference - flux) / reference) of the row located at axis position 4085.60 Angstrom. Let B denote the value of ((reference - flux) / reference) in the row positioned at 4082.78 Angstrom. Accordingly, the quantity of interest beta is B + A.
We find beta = -0.029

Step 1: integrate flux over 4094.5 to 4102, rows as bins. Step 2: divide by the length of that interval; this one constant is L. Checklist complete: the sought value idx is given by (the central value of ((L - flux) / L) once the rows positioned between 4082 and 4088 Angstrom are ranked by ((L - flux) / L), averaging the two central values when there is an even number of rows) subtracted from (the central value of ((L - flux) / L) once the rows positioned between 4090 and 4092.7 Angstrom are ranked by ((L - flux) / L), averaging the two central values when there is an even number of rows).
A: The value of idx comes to 0.037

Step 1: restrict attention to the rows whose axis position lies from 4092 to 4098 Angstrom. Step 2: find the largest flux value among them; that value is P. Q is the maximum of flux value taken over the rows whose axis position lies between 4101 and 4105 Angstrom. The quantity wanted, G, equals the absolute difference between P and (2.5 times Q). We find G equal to 51.2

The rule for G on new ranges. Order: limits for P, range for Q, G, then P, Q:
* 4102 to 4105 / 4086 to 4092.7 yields 48.3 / 33.73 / 32.8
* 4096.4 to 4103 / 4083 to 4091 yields 51.5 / 33.77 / 34.11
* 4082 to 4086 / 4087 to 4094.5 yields 46.8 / 34.36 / 32.48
